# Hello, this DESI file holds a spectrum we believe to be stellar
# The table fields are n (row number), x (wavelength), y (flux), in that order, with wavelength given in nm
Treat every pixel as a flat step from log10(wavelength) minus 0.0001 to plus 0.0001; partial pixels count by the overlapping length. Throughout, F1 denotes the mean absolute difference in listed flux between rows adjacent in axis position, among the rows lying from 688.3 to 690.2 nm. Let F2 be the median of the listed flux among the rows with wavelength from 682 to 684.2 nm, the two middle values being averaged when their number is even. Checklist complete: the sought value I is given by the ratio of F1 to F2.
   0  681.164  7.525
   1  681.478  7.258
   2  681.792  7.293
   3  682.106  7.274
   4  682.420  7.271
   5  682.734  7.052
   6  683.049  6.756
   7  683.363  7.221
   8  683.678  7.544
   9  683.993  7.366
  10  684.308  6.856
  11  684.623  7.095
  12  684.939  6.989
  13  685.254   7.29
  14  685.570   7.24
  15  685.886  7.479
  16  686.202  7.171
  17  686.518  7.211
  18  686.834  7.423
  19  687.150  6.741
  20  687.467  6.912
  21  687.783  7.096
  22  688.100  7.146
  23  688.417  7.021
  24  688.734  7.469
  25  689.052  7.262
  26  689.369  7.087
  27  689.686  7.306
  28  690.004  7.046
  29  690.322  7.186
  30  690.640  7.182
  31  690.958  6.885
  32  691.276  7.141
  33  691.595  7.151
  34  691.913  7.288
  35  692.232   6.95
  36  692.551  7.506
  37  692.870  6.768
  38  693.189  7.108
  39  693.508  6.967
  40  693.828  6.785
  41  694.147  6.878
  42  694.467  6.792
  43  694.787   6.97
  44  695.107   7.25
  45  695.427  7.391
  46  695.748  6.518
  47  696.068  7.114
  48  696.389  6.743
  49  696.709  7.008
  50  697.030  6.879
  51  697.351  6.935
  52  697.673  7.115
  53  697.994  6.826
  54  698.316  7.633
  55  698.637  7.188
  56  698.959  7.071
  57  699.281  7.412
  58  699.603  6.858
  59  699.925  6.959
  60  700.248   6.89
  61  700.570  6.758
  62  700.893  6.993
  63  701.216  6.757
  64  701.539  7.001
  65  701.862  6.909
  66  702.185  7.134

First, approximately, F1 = 0.26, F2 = 7.27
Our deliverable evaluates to 0.036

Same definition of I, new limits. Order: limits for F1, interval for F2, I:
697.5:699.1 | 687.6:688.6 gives 0.058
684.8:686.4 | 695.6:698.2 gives 0.033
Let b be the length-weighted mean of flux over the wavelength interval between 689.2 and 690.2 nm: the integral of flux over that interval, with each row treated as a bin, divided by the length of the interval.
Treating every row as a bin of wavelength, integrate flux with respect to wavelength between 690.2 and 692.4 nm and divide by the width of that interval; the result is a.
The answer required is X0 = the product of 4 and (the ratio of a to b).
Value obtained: 3.98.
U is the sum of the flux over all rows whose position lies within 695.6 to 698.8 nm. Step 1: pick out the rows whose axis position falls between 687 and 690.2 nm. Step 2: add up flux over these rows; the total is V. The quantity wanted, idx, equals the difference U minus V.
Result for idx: -1.1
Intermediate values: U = 70.0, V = 71.1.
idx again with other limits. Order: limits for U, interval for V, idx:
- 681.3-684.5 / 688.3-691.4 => 0.3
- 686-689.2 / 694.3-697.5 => 1.9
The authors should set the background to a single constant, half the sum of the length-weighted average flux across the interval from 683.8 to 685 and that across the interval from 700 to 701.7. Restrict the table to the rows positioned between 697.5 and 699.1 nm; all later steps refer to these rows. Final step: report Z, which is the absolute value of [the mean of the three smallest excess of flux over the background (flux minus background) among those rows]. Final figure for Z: 0.02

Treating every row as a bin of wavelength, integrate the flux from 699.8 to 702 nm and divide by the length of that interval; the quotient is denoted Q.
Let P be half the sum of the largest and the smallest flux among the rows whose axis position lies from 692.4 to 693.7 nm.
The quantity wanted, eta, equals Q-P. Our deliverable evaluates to -0.24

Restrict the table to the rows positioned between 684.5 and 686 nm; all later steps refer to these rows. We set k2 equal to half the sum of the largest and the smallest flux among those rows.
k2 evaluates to 7.23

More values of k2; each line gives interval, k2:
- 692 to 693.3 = 7.14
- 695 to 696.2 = 6.95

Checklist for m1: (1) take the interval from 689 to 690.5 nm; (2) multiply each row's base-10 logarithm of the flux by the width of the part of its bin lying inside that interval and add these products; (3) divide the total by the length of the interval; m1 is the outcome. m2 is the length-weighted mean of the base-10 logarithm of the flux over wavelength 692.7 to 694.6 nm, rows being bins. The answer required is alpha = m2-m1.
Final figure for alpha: -0.02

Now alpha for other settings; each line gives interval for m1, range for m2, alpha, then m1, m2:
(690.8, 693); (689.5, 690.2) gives 0.00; 0.851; 0.856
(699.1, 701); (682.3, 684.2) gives 0.01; 0.844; 0.857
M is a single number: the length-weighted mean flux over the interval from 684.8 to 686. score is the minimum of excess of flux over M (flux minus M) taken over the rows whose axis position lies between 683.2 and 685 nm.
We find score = -0.39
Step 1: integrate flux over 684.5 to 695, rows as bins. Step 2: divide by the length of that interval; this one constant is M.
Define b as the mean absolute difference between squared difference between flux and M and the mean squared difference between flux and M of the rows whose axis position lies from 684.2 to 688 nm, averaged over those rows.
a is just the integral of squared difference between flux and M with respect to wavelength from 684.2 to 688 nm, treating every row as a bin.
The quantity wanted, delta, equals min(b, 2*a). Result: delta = 0.042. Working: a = 0.17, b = 0.042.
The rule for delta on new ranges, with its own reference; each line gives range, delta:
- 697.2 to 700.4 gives 0.053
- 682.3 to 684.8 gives 0.050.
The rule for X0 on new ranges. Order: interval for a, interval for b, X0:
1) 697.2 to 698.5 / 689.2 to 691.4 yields 4.00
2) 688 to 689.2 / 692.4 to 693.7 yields 4.08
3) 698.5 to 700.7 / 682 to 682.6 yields 3.86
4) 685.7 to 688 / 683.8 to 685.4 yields 4.01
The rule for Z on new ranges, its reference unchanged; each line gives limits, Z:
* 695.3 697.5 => 0.27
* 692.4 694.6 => 0.21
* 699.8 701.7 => 0.19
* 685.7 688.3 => 0.07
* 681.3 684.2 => 0.02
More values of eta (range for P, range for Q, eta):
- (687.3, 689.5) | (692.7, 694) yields -0.28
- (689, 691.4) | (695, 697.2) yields -0.11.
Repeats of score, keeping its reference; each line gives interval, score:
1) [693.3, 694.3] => -0.46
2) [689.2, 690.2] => -0.20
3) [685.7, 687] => -0.07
